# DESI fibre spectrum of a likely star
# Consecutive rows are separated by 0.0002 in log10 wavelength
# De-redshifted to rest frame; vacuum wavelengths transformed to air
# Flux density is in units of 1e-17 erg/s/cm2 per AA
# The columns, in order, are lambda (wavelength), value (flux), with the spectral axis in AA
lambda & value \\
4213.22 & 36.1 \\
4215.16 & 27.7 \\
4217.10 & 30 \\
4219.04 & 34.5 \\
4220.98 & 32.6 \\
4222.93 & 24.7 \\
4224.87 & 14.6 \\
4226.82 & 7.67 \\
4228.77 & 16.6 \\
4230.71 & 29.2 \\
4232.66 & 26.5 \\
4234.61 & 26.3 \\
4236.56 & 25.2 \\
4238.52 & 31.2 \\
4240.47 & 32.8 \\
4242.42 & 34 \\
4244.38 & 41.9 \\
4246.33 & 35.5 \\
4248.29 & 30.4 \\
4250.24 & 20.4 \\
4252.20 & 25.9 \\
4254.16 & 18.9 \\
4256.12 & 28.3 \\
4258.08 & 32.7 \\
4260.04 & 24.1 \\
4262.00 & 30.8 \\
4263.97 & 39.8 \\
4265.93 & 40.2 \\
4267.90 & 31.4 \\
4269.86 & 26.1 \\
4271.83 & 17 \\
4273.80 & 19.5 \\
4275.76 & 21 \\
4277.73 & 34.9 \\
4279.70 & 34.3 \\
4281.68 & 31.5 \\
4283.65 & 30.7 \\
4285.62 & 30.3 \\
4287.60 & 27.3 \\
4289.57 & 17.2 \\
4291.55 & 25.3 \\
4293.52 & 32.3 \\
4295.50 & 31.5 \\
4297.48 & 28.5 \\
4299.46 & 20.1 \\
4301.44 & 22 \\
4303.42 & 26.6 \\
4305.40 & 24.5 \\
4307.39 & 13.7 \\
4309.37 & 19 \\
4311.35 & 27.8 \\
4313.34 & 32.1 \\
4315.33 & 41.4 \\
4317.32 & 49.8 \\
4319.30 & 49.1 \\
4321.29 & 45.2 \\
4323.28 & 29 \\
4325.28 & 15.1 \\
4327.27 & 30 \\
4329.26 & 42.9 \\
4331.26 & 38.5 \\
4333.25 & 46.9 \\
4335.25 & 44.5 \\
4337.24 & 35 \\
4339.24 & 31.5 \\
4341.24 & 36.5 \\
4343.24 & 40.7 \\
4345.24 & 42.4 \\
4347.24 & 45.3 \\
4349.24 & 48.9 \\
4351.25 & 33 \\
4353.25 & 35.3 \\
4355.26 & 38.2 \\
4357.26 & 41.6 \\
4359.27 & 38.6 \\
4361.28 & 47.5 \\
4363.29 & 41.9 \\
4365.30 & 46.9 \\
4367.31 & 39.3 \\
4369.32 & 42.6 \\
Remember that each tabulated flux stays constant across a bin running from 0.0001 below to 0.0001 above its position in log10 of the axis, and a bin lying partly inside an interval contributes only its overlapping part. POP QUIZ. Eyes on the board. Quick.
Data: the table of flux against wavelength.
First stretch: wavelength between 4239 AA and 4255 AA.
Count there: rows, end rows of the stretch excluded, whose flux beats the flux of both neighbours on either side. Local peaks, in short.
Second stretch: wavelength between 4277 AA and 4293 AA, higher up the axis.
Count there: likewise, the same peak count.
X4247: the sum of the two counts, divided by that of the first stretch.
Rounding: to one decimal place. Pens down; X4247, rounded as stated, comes 1.0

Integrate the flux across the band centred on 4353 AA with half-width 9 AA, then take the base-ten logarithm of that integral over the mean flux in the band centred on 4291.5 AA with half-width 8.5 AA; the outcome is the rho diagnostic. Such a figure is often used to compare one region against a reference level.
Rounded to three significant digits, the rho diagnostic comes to 1.44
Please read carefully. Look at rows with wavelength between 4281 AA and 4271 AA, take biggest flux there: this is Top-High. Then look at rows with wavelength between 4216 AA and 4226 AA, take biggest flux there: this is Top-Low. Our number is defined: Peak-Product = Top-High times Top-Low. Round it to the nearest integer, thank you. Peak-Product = 1204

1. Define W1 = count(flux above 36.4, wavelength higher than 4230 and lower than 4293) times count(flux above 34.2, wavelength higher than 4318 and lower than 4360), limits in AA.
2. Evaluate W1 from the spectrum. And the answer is 48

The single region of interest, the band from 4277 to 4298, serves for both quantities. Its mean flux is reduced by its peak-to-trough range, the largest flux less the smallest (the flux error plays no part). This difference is 12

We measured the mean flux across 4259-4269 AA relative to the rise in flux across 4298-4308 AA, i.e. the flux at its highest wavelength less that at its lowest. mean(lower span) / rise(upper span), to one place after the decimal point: -5.2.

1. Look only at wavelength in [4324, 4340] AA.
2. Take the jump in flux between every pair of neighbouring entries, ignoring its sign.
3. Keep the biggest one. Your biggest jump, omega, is 14.9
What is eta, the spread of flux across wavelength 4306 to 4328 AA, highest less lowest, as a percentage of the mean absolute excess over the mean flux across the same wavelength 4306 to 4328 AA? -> 345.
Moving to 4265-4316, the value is 487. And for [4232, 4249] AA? 416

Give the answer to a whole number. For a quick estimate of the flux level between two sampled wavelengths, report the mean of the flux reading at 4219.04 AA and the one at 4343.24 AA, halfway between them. 38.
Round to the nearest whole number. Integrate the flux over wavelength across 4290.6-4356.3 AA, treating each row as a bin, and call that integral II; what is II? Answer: 2237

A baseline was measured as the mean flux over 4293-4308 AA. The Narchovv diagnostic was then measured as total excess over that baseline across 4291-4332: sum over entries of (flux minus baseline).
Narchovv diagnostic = 121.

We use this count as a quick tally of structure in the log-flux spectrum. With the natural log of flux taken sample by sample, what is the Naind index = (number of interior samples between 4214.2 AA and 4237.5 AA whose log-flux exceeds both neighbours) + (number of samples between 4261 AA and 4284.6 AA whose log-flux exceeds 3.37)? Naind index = 10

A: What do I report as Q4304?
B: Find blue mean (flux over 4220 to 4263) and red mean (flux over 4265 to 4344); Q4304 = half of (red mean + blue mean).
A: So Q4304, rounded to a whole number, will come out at 29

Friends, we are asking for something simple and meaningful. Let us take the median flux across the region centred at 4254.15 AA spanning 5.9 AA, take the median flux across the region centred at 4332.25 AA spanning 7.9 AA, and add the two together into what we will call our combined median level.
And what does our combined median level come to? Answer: 69.6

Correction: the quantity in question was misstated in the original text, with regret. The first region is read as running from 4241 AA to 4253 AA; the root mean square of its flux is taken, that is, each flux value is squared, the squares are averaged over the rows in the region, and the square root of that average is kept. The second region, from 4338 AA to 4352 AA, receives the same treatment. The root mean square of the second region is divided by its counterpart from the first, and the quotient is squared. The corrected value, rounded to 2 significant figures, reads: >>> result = 1.6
